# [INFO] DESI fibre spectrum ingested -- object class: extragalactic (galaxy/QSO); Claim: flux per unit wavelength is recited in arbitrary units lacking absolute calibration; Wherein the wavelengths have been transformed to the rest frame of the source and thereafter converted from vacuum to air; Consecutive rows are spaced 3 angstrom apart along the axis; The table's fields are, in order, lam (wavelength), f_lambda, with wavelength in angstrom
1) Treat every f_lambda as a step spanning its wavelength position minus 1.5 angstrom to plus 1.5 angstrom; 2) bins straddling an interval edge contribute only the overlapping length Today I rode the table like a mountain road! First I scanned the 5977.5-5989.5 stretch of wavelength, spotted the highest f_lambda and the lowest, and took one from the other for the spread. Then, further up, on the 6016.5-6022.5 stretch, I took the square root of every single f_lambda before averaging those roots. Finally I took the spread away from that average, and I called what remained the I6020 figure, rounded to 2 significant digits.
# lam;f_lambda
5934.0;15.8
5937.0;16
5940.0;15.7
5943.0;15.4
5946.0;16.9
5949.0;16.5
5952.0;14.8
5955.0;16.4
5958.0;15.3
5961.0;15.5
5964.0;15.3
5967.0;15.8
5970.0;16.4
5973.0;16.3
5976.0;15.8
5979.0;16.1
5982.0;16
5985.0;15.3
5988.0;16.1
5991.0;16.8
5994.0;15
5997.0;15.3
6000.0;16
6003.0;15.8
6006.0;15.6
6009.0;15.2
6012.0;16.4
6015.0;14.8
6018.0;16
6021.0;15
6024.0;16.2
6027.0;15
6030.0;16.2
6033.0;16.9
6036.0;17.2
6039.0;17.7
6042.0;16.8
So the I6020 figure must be 3.1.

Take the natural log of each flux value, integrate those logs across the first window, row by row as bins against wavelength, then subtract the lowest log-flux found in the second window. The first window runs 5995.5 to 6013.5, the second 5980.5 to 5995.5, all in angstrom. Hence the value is 47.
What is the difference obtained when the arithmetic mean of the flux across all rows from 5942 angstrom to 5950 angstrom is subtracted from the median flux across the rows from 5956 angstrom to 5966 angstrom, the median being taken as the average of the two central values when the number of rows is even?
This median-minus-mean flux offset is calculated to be -1.0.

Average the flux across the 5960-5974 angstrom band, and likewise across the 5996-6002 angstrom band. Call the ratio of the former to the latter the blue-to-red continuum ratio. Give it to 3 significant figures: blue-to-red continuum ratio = 1.01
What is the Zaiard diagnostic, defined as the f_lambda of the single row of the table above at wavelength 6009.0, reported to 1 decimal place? 15.2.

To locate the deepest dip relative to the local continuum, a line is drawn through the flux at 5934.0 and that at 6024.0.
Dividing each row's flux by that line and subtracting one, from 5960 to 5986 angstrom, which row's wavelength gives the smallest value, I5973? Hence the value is 5985.0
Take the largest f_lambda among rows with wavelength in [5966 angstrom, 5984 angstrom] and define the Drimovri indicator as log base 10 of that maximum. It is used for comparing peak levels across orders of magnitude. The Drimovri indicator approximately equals 1.215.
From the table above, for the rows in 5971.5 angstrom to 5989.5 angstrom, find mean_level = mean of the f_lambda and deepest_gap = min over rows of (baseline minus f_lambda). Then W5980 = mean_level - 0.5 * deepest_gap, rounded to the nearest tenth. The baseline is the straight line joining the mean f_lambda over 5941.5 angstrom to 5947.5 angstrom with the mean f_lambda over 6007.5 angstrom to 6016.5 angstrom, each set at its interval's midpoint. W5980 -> 16.2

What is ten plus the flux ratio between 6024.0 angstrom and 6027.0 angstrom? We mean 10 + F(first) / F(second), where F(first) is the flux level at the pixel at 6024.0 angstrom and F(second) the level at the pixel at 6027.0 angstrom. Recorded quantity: 11.1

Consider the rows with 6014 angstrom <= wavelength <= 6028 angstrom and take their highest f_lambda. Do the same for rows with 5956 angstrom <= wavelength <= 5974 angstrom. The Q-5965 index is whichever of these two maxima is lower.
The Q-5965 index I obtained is 16.2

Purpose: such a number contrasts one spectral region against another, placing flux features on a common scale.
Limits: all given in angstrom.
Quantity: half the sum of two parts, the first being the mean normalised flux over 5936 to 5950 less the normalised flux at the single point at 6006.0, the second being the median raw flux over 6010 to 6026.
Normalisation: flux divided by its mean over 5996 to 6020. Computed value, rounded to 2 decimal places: 8.02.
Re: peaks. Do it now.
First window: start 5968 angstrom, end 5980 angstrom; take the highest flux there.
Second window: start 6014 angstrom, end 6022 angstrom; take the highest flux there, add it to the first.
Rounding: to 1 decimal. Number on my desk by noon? 32.4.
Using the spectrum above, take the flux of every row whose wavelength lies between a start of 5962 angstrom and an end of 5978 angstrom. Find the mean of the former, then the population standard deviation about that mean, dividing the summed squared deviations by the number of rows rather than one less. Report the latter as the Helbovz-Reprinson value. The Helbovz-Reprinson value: 0.40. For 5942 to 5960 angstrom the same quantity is 0.76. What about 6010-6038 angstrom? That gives 0.81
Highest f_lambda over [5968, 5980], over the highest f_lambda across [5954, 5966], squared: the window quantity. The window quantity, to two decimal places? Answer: 1.00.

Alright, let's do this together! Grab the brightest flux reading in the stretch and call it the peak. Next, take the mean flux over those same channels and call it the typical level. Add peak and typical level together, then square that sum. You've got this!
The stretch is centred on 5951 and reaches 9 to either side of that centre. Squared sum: 1075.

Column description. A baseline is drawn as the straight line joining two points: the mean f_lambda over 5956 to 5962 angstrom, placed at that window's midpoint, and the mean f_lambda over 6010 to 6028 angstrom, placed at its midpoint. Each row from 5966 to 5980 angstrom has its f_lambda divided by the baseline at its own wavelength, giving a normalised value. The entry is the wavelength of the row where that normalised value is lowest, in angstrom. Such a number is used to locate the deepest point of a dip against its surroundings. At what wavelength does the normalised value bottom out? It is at 5976.0 angstrom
